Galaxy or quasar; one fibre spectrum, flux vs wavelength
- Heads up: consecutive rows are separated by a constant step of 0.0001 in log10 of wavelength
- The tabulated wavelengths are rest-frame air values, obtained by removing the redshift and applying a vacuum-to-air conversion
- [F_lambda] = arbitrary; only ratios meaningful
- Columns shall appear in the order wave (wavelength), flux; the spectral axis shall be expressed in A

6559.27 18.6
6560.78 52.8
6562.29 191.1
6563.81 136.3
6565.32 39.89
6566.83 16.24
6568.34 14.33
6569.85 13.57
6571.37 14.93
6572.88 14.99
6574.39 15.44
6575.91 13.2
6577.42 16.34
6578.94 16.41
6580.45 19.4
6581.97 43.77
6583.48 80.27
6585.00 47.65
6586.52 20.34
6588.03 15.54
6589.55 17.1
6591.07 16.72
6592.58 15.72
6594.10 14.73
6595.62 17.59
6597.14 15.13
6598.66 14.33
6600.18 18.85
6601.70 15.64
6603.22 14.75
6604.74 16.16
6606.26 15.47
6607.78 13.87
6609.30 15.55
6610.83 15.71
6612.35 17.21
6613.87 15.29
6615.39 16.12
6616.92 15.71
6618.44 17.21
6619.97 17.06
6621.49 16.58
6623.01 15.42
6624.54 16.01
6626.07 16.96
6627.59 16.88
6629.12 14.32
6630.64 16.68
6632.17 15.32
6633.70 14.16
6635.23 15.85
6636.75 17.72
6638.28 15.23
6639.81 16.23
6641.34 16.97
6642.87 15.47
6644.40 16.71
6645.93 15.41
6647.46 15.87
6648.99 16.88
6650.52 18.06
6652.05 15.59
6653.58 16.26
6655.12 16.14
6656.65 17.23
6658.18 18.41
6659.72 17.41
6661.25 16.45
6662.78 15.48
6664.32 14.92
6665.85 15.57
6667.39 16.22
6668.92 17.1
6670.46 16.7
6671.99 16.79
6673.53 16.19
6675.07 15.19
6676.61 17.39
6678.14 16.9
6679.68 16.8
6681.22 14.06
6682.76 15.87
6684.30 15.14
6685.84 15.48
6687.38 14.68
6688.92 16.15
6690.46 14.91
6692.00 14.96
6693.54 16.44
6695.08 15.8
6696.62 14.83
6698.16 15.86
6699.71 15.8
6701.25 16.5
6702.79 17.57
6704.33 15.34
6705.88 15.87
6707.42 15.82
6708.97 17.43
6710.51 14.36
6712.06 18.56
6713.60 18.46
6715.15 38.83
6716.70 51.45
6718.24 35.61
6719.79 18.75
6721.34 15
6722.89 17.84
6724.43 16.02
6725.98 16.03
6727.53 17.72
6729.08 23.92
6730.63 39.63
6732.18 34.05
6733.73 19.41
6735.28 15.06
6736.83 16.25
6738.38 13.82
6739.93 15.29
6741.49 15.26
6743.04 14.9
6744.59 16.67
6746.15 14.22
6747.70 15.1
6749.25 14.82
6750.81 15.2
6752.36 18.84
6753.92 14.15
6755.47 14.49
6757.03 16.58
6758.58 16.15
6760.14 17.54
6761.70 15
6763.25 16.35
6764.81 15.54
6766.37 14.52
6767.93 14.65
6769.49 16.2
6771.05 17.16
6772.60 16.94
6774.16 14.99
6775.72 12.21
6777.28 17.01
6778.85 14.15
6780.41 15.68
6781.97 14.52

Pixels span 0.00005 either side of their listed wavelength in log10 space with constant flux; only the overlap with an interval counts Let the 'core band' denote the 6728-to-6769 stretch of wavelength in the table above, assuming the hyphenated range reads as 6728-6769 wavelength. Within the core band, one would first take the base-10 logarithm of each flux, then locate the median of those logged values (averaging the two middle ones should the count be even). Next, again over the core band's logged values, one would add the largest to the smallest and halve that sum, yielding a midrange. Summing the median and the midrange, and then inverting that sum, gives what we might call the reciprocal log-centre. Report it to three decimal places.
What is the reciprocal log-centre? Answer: 0.392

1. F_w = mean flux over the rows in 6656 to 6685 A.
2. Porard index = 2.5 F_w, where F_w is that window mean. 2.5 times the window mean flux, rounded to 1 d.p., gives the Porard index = 40.8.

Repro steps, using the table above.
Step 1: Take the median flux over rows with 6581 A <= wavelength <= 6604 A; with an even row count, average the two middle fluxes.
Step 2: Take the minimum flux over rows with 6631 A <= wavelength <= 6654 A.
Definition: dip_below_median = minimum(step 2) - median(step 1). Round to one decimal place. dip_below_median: -2.6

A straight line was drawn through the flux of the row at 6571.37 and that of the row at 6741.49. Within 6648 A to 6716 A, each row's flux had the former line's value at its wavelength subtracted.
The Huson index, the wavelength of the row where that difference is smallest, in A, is 6681.22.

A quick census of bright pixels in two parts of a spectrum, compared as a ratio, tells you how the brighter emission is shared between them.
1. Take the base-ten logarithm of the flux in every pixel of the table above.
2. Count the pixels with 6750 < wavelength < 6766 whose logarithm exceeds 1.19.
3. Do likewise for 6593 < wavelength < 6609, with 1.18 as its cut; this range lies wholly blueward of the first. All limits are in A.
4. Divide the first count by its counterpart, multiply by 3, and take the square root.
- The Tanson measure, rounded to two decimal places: 1.90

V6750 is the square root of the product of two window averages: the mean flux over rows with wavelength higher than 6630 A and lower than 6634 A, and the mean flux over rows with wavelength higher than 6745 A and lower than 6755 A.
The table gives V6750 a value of 15.4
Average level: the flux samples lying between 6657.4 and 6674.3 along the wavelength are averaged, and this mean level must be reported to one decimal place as 16.5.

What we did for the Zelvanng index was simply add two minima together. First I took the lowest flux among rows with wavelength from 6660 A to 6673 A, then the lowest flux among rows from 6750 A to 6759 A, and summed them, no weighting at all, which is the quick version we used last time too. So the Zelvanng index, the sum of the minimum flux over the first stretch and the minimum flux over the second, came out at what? 29.1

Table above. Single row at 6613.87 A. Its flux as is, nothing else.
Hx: 15.29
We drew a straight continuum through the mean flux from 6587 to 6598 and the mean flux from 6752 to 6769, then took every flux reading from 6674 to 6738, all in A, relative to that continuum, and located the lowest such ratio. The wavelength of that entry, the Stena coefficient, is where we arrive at 6681.22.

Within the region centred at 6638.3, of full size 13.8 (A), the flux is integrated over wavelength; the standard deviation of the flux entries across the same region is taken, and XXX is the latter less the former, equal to -219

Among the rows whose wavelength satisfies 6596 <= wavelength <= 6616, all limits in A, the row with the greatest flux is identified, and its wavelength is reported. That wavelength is 6600.18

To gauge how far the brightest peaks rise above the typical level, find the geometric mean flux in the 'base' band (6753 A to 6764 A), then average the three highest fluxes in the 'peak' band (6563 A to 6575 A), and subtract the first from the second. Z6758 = 48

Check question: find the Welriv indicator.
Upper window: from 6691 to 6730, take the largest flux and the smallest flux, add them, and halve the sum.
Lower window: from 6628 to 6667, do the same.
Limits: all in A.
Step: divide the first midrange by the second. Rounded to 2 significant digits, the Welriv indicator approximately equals 2.0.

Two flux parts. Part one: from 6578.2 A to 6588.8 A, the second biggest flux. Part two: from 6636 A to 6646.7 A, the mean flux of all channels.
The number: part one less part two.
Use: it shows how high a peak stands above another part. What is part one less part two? 31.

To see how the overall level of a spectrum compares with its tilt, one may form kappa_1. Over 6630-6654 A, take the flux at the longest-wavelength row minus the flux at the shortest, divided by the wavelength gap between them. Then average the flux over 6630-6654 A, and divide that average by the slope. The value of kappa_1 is -882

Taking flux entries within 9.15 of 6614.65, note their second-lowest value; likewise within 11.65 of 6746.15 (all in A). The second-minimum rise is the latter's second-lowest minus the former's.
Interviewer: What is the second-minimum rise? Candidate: -1.1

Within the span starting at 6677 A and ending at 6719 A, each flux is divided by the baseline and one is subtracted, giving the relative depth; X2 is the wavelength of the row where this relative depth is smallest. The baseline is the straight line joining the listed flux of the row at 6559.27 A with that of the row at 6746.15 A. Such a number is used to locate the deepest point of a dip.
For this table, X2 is 6681.22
